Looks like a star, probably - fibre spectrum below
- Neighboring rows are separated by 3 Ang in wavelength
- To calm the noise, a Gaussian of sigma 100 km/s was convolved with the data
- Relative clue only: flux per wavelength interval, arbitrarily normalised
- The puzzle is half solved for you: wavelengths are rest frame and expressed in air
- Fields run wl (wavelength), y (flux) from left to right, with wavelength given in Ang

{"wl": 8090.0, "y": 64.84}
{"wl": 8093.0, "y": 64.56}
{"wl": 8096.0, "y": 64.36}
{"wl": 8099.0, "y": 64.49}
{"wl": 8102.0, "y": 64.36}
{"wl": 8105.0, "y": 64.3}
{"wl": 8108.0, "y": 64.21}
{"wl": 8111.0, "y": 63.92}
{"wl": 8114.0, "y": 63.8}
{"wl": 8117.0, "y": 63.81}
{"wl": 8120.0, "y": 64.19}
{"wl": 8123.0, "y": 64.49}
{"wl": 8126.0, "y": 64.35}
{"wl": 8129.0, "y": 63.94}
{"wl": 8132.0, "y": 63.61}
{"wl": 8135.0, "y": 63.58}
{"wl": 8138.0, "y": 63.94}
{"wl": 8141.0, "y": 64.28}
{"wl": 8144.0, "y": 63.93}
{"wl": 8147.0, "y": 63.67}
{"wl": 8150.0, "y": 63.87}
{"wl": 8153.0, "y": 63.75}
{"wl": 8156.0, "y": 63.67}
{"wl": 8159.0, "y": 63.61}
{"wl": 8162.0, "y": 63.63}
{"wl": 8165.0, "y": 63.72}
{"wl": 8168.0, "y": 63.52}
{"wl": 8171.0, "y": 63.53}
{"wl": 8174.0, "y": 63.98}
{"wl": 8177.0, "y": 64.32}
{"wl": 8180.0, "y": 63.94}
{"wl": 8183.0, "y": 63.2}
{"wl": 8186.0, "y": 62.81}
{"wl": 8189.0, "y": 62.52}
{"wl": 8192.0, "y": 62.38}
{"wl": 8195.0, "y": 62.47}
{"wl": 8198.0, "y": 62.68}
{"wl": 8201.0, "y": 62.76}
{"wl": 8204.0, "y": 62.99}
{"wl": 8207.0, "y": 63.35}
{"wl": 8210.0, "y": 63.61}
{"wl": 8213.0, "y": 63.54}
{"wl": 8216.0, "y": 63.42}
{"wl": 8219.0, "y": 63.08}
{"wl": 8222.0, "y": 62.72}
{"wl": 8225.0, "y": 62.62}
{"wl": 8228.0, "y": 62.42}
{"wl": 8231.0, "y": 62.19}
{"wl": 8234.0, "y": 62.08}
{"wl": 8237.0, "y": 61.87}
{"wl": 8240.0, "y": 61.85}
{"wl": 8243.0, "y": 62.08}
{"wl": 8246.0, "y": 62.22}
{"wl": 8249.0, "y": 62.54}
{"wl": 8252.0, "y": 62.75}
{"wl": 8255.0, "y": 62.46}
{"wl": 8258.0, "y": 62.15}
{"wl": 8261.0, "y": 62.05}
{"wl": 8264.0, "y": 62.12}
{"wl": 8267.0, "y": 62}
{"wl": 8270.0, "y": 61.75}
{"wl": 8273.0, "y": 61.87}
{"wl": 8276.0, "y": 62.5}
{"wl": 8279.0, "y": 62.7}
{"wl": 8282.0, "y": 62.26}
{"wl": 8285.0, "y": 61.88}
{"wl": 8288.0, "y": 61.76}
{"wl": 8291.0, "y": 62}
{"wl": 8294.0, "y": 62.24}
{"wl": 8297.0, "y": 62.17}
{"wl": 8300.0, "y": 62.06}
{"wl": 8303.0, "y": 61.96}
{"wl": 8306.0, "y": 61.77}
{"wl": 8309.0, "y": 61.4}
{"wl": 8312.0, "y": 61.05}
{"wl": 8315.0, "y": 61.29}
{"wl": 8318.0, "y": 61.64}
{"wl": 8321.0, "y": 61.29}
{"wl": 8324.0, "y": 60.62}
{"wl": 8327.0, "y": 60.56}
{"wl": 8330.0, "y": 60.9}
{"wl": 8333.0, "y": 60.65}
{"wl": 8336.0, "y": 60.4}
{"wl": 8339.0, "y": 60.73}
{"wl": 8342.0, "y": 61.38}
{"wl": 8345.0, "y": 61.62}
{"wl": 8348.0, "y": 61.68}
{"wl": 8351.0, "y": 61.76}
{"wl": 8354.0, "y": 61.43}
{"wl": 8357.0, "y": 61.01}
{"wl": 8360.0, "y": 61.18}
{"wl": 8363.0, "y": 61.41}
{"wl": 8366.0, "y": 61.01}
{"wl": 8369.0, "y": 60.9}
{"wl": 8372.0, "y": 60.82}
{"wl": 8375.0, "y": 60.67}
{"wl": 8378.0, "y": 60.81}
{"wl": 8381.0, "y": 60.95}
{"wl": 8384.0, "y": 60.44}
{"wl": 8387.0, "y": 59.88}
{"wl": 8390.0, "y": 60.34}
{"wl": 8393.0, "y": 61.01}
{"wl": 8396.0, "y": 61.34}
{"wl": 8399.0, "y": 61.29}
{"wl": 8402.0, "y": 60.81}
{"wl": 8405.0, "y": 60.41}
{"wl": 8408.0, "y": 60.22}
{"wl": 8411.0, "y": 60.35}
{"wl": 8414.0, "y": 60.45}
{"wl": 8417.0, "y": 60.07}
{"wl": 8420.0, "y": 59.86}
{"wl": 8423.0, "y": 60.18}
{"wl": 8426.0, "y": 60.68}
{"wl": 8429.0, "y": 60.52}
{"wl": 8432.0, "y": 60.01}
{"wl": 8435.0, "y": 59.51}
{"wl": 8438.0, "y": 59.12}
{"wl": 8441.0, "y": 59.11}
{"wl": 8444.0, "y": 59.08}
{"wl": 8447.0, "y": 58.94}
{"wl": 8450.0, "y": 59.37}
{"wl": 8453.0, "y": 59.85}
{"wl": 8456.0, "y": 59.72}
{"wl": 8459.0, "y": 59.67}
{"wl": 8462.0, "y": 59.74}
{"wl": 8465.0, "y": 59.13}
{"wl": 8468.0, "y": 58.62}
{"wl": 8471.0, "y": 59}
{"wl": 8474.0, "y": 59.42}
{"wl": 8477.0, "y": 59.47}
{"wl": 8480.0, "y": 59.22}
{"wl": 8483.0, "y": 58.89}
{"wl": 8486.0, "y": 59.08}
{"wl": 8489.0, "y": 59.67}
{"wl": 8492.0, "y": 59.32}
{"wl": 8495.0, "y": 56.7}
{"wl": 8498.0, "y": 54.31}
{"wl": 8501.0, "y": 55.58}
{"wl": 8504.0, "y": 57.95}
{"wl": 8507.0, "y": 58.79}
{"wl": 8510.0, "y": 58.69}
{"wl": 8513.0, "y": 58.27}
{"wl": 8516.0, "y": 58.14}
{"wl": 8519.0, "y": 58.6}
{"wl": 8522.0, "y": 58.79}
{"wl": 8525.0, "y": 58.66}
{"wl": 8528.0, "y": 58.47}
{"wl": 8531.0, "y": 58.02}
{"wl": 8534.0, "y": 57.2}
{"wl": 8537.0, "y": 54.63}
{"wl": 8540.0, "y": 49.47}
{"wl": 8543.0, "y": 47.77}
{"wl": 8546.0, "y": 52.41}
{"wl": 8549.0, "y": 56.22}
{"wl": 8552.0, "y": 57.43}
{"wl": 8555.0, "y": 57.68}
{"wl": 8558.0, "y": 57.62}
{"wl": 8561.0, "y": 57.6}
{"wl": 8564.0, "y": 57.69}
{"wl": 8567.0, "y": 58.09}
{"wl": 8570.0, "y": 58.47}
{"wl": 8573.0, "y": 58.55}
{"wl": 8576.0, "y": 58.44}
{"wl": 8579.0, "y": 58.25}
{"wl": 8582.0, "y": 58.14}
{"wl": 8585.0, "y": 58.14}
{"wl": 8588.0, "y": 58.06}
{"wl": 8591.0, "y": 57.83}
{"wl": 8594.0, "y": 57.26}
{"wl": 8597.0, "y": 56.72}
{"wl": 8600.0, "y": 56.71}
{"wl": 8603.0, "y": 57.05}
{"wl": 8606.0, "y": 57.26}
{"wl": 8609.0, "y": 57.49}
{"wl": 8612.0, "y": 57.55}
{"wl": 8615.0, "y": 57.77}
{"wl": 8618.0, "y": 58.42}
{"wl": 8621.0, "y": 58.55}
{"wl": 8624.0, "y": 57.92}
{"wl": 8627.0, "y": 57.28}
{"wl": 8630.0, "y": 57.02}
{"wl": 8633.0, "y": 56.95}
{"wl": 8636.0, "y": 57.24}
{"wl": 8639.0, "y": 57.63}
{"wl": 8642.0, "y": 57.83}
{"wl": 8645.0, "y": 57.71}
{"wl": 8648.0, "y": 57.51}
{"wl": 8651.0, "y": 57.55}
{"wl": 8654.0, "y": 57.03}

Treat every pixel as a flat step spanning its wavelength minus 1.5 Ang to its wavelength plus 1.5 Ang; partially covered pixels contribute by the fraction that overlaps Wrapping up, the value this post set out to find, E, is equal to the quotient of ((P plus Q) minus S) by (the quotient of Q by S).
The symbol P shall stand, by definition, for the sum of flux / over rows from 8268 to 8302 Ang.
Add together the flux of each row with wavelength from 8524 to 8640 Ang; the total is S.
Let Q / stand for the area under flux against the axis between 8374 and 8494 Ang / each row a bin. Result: 1747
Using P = 683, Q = 7187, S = 2224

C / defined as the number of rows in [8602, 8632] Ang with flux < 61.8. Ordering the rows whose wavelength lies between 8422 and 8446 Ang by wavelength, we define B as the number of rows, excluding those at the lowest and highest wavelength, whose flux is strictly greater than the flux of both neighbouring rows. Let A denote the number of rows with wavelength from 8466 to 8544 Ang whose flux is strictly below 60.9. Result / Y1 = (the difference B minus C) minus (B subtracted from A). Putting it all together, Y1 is -34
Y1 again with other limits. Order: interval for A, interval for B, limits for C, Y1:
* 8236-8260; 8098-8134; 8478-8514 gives -10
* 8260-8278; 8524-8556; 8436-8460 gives -8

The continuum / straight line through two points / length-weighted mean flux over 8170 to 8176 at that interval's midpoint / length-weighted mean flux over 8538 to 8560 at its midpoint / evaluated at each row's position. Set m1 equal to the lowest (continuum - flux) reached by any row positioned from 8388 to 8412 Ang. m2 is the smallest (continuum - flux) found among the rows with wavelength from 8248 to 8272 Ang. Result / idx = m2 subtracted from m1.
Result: -2.3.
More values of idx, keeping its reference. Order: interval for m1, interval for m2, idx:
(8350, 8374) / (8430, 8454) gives 0.7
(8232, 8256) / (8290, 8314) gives 0.6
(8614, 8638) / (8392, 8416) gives -3.0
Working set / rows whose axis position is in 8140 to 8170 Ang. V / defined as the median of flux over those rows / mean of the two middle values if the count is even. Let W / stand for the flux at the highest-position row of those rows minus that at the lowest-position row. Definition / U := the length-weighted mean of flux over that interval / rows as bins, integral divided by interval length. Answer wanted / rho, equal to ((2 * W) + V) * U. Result 3964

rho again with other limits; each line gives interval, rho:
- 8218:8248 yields 3768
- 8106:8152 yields 4046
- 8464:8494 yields 3522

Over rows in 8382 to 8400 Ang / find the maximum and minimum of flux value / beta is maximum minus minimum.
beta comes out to 1.5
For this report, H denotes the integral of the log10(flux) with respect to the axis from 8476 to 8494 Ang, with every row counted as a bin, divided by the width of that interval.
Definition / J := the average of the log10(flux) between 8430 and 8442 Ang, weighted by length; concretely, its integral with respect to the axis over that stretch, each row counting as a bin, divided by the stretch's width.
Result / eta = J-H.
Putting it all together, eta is 0.002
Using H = 1.77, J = 1.774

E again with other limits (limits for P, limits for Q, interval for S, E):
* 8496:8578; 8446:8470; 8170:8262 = 1382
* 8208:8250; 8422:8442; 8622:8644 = 561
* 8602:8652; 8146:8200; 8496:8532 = 752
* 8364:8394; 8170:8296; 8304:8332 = 554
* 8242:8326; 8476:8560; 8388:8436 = 1122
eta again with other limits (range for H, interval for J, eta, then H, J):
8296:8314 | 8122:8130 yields 0.018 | 1.79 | 1.808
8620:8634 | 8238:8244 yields 0.032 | 1.76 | 1.792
